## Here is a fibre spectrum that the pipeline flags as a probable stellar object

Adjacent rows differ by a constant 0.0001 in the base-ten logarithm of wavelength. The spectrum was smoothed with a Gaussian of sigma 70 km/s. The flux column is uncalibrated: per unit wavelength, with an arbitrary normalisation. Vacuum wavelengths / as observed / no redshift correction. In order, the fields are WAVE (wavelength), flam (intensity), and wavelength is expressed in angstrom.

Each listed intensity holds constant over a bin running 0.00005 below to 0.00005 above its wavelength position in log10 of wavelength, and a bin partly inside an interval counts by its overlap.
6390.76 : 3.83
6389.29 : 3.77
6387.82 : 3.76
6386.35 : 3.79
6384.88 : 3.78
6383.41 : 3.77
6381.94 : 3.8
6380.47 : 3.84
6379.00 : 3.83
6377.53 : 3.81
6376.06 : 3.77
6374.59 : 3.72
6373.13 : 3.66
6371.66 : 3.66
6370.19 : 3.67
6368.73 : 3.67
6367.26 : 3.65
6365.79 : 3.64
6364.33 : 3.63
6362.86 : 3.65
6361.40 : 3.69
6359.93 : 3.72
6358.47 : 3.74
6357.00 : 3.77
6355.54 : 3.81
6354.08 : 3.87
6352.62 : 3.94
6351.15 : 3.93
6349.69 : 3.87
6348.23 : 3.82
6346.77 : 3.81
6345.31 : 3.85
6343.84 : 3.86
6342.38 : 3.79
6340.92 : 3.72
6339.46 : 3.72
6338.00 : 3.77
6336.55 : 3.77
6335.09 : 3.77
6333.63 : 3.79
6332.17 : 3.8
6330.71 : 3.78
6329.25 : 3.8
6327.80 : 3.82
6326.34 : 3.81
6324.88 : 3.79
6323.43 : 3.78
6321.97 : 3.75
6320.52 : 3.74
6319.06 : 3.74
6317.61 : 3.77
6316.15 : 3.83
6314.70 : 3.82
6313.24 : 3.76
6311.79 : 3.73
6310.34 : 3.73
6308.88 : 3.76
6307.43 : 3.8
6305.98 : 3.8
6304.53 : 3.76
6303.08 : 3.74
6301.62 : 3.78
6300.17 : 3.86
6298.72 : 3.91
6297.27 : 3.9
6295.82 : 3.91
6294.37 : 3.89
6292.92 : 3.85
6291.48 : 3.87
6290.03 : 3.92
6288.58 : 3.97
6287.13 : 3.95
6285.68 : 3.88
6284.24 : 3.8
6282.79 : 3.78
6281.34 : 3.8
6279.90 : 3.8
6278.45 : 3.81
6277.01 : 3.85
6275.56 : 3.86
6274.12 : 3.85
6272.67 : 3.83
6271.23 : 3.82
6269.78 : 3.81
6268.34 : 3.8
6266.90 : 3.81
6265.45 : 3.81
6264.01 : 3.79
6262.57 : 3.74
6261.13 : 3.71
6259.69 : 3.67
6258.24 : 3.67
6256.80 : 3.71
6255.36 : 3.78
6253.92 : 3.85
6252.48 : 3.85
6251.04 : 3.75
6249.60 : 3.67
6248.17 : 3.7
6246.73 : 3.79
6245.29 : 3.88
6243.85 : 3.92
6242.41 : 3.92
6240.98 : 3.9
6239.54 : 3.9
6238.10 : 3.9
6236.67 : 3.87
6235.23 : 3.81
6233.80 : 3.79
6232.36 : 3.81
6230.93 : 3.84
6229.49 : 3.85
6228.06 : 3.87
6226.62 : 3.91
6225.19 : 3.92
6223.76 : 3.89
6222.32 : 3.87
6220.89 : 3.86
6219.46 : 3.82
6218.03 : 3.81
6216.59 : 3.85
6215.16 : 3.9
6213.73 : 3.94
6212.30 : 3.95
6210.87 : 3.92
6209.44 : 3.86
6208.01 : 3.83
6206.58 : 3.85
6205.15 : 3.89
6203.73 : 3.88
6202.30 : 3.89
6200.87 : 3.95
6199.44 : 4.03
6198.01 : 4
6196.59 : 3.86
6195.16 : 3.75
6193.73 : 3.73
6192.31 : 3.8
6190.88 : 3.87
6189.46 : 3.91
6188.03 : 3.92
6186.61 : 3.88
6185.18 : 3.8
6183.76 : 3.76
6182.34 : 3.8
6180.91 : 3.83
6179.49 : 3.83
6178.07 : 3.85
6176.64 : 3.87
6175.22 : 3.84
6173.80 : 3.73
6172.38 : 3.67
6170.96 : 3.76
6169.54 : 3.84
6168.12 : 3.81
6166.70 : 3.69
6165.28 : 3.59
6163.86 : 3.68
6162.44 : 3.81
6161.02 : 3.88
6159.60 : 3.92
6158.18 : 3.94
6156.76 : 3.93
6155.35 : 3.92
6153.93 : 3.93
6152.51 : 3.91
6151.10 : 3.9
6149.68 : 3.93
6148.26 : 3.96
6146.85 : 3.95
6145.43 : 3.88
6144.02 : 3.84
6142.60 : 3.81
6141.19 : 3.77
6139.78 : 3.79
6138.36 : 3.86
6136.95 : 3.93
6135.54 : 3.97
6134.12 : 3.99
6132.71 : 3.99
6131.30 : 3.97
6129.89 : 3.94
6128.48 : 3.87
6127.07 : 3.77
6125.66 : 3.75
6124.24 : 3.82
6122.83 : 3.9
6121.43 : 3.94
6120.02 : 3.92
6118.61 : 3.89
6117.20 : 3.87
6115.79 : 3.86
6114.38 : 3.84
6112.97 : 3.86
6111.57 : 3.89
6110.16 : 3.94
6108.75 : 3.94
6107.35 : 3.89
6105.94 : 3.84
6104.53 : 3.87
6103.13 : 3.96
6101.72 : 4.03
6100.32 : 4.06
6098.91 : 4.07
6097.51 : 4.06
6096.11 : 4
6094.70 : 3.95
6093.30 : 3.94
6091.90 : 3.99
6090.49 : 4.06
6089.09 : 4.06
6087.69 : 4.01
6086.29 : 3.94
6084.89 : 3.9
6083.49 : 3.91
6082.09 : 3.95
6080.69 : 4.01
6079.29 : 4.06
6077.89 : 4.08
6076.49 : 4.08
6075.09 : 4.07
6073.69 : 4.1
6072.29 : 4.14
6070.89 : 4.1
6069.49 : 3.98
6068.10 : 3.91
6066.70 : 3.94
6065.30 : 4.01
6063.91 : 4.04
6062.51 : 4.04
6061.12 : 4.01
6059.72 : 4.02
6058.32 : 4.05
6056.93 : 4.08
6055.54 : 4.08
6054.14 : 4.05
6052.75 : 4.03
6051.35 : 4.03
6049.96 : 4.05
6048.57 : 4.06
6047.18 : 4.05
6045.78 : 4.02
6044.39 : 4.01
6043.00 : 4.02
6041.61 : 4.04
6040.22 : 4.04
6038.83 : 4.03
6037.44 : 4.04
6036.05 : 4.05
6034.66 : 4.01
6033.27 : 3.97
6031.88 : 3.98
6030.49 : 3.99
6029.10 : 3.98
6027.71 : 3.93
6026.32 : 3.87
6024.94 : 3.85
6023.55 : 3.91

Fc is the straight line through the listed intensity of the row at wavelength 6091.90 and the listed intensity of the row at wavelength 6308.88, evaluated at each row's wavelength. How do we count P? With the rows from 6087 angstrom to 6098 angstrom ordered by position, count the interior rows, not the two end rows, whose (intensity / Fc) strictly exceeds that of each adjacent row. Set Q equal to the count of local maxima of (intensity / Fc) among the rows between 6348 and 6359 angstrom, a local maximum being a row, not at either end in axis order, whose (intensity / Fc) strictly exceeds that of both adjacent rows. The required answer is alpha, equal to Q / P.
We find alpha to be 1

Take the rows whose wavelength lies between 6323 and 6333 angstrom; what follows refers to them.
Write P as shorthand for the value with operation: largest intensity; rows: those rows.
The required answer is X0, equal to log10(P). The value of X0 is 0.582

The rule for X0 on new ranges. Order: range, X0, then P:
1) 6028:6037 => 0.607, 4.05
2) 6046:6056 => 0.611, 4.08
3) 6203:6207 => 0.590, 3.89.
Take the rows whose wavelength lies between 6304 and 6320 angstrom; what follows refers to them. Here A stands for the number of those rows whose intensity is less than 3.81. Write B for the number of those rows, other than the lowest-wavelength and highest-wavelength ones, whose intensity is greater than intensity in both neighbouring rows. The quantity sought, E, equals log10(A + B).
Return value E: 1.00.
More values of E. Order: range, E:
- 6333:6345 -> 0.85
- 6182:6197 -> 0.85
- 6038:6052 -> 0.00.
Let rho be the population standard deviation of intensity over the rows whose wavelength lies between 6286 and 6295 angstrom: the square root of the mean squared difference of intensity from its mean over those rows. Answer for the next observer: 0.043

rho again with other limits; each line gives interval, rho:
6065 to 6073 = 0.082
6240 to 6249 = 0.081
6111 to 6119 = 0.018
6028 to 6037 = 0.027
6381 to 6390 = 0.013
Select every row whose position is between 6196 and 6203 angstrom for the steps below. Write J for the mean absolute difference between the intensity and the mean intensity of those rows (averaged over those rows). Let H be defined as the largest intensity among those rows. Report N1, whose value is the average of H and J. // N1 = 2.04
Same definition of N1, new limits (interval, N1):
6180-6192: 1.98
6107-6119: 1.98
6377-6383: 1.93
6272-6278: 1.93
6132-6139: 2.02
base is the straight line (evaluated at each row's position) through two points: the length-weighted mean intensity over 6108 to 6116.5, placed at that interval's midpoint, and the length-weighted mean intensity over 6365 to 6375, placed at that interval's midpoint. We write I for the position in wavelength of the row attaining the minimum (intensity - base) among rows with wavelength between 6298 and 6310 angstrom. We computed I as 6303.08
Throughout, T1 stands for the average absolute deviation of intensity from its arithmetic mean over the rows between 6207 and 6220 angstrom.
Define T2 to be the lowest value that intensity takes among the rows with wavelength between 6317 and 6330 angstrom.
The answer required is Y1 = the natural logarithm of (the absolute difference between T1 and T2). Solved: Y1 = 1.31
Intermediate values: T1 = 0.046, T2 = 3.74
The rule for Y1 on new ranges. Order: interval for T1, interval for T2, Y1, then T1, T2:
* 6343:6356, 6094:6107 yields 1.34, 0.036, 3.84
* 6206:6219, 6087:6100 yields 1.36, 0.043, 3.94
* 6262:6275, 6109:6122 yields 1.34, 0.020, 3.84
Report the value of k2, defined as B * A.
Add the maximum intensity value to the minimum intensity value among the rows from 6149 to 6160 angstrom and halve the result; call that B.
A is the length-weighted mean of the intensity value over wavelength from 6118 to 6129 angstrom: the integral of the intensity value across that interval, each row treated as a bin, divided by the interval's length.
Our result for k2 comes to 15.1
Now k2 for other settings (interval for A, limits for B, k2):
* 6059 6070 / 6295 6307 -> 15.3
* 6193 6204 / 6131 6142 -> 15.1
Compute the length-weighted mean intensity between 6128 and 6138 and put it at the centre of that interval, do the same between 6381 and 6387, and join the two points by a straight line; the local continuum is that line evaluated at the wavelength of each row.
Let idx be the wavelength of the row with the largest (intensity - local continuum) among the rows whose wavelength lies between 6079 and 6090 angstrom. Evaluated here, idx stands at 6089.09 angstrom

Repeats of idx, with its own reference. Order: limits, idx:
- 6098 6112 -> 6098.91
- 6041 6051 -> 6048.57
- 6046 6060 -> 6056.93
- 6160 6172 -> 6161.02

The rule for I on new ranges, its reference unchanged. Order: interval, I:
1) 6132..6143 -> 6141.19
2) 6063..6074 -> 6068.10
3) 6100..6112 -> 6105.94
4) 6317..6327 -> 6319.06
